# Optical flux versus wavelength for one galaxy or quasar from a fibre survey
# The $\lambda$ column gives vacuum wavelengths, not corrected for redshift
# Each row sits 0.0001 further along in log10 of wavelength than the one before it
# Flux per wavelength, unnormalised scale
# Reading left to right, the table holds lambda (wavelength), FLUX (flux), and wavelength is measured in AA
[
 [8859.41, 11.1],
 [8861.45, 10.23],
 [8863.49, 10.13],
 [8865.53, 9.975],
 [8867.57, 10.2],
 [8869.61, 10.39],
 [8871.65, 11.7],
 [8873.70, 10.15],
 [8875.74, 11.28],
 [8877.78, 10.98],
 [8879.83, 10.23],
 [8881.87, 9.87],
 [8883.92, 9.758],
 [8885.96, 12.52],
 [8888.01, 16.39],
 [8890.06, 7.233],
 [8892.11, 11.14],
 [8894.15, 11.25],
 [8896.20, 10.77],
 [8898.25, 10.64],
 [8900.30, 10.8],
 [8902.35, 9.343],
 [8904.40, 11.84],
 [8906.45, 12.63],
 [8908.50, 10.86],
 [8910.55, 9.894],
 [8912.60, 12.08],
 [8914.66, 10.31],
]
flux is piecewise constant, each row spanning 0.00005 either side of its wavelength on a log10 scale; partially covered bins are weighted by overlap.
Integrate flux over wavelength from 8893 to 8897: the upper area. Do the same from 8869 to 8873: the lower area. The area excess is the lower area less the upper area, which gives 0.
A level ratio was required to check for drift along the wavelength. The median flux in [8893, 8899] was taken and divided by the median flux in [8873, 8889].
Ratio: 1.02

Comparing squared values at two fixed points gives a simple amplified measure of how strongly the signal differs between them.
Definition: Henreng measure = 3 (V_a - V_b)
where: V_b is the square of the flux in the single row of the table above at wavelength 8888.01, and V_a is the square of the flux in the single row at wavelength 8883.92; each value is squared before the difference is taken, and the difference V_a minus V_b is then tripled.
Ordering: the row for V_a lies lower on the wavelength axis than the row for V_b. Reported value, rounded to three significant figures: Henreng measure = -520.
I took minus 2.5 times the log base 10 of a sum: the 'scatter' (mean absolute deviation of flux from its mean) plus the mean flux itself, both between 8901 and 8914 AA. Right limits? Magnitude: -2.71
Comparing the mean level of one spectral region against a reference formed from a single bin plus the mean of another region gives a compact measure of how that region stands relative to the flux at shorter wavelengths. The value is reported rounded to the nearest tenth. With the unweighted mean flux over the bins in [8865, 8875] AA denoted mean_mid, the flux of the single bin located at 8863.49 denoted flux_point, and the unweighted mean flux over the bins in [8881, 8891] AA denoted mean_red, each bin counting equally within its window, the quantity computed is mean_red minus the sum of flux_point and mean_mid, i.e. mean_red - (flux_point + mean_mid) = -9.5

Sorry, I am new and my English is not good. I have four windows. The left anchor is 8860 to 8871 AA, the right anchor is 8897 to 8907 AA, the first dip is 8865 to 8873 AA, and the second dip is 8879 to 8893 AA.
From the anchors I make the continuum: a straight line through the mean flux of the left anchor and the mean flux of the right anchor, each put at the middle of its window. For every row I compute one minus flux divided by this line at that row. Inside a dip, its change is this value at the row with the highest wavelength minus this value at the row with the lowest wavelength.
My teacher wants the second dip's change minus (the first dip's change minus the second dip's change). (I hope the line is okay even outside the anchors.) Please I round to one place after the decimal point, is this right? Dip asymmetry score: 0.0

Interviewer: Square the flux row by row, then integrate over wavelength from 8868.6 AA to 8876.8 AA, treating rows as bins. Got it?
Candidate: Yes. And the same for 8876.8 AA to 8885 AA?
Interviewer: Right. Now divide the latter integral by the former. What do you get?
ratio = 0.88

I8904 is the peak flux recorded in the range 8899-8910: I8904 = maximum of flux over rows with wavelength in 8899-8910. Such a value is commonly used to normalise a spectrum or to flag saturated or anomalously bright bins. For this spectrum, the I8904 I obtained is 12.63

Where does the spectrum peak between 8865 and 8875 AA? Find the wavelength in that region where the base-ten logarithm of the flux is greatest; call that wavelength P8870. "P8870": 8871.65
